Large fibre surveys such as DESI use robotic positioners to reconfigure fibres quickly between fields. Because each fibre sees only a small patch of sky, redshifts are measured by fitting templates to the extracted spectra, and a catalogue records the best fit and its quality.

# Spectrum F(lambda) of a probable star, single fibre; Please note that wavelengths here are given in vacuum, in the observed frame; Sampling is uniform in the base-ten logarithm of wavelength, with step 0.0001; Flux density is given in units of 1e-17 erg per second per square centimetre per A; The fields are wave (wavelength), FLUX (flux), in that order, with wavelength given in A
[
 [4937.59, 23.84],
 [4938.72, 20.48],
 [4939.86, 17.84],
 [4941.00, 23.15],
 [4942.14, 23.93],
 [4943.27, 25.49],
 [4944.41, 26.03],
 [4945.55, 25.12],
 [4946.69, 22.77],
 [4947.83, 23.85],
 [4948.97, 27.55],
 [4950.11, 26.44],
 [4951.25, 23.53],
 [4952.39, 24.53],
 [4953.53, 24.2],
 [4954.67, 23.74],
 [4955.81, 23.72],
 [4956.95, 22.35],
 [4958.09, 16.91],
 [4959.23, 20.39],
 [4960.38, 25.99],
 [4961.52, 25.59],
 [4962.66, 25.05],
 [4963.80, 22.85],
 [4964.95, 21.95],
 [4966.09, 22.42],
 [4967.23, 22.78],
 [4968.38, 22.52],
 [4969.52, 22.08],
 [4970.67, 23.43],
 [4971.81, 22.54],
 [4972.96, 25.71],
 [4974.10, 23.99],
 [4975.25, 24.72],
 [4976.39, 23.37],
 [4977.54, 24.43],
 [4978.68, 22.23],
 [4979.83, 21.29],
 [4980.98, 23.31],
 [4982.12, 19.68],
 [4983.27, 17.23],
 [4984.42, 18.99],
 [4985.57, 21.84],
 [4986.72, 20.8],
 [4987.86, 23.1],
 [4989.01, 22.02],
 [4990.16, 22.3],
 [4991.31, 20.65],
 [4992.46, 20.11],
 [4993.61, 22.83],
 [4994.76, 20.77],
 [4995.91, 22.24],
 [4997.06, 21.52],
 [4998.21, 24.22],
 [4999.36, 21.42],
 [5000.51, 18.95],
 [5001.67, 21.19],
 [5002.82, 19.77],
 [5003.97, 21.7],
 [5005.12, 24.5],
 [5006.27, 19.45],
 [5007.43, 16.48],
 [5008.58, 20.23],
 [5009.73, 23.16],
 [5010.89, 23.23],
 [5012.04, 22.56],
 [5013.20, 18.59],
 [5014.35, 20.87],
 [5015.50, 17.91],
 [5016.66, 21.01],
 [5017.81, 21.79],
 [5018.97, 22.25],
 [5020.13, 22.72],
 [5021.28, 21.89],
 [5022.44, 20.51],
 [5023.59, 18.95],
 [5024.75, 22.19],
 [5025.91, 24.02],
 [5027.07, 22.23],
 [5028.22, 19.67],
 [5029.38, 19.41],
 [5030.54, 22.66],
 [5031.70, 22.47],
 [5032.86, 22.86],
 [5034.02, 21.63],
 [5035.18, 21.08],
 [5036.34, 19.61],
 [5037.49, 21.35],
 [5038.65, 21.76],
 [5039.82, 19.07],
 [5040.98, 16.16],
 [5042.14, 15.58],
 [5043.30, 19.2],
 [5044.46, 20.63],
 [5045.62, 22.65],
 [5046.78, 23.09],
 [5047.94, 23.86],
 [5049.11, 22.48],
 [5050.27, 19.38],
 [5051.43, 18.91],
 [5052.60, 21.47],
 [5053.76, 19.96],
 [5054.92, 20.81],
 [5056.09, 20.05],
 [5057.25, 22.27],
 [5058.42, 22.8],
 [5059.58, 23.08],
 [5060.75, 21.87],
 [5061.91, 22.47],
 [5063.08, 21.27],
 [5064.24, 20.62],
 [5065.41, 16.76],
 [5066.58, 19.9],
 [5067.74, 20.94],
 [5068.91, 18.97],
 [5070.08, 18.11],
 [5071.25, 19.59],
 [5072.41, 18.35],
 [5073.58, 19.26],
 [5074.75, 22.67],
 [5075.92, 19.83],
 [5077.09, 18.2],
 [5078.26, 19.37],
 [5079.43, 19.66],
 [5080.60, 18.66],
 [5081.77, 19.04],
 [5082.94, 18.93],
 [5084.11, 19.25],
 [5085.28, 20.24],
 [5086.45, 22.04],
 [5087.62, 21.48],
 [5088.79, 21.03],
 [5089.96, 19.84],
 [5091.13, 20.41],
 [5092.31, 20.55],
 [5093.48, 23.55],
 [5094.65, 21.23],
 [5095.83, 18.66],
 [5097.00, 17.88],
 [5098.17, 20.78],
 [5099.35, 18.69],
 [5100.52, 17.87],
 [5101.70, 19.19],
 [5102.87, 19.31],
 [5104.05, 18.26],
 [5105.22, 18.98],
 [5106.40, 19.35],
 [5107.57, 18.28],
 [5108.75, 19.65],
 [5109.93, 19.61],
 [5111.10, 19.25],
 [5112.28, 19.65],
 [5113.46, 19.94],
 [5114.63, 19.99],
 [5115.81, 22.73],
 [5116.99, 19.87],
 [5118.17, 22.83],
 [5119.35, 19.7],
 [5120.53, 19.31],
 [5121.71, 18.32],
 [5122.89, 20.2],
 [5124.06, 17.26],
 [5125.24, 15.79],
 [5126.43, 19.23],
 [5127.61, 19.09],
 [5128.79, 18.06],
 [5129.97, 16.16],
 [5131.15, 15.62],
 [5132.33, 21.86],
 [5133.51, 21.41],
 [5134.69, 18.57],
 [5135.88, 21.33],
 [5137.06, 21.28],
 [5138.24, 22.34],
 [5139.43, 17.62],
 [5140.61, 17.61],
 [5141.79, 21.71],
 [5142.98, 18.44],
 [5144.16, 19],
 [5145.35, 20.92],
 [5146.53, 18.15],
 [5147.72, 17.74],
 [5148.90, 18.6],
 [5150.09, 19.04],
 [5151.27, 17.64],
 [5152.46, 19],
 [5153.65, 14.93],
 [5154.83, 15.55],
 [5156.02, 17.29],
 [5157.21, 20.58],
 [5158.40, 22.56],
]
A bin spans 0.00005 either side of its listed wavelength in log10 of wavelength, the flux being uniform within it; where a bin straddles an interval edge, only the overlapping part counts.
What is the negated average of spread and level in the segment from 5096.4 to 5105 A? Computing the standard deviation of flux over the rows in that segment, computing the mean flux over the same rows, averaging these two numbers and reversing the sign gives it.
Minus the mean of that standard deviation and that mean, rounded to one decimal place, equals -9.9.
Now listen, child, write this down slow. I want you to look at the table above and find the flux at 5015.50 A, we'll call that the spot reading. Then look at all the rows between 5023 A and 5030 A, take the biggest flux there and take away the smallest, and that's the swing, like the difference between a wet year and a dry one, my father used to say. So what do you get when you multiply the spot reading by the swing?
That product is 91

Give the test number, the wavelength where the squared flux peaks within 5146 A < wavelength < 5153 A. 5150.09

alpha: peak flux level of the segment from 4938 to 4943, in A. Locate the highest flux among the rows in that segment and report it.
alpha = 23.93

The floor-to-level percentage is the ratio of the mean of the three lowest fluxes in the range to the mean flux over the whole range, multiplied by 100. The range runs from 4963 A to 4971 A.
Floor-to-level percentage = 98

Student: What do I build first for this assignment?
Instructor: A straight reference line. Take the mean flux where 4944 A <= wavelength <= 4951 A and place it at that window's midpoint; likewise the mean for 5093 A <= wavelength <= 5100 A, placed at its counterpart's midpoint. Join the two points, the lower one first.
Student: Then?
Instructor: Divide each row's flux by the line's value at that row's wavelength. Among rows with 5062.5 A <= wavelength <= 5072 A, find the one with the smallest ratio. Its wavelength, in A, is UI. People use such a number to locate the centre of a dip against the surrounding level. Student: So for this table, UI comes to 5065.41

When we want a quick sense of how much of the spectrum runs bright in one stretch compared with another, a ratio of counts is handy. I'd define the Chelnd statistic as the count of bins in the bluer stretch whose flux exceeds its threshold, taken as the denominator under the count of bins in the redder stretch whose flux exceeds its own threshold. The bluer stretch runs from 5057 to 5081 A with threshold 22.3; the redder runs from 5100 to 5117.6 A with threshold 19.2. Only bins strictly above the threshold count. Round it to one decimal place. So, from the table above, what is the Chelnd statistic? 2.5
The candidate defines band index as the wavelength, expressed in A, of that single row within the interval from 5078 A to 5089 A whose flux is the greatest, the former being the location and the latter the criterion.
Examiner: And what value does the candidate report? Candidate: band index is 5086.45 A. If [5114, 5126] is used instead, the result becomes 5118.17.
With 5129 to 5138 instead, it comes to 5132.33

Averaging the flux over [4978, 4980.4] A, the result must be 22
